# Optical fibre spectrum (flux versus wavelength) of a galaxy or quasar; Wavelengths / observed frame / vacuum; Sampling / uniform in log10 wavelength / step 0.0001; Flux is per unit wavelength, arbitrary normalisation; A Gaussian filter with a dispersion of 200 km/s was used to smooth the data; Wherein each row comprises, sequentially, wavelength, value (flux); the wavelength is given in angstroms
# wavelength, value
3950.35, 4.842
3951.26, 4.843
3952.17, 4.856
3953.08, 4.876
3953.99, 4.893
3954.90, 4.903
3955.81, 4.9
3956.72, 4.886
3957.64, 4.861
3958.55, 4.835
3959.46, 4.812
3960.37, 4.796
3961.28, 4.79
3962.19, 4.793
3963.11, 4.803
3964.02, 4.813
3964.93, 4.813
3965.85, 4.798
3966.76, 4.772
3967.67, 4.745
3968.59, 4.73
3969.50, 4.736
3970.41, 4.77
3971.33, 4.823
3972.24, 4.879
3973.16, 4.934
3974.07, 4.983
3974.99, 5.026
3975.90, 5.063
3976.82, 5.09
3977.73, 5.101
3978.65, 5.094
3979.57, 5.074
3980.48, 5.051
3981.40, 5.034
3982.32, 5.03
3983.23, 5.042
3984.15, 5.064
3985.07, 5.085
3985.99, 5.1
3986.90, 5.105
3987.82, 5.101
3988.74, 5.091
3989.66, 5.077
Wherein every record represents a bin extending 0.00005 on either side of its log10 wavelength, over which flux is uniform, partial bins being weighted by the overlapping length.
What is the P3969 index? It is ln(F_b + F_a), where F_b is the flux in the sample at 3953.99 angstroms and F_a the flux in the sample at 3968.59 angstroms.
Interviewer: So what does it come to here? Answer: 2.264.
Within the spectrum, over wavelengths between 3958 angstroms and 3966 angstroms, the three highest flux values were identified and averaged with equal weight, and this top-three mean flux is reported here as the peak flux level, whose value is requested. 4.82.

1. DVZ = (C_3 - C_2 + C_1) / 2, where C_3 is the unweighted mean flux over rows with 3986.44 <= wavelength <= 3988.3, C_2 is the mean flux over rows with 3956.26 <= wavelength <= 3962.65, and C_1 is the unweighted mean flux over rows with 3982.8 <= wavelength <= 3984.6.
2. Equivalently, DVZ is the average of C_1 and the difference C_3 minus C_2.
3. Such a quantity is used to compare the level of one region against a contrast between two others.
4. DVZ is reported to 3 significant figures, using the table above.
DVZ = 2.67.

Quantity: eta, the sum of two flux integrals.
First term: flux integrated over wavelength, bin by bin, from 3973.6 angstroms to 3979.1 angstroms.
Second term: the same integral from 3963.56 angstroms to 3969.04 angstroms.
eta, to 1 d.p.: 54.0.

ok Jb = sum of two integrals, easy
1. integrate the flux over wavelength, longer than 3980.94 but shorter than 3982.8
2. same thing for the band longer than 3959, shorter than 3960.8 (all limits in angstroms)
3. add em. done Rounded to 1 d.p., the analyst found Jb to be 18.0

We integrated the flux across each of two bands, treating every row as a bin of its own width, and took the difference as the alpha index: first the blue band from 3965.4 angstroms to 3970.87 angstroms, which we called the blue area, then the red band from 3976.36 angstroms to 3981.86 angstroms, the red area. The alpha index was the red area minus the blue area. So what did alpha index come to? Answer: 1.8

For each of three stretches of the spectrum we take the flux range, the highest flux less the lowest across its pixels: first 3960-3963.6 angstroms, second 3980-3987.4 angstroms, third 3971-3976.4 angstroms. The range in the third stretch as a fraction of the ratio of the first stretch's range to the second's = 1.38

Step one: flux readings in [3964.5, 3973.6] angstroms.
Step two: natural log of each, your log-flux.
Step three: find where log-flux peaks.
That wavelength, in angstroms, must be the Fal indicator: 3973.16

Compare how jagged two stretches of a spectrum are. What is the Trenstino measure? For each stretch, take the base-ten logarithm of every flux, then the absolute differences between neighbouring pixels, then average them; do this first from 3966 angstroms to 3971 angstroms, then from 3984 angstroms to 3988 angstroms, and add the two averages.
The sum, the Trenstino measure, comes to 0.0028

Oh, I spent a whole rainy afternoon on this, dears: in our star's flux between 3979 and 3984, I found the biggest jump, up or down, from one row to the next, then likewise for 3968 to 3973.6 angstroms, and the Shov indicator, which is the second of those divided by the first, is 2.4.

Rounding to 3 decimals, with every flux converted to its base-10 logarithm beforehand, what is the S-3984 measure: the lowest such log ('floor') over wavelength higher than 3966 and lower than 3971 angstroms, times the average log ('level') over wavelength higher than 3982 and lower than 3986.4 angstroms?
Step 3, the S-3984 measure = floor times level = 0.475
